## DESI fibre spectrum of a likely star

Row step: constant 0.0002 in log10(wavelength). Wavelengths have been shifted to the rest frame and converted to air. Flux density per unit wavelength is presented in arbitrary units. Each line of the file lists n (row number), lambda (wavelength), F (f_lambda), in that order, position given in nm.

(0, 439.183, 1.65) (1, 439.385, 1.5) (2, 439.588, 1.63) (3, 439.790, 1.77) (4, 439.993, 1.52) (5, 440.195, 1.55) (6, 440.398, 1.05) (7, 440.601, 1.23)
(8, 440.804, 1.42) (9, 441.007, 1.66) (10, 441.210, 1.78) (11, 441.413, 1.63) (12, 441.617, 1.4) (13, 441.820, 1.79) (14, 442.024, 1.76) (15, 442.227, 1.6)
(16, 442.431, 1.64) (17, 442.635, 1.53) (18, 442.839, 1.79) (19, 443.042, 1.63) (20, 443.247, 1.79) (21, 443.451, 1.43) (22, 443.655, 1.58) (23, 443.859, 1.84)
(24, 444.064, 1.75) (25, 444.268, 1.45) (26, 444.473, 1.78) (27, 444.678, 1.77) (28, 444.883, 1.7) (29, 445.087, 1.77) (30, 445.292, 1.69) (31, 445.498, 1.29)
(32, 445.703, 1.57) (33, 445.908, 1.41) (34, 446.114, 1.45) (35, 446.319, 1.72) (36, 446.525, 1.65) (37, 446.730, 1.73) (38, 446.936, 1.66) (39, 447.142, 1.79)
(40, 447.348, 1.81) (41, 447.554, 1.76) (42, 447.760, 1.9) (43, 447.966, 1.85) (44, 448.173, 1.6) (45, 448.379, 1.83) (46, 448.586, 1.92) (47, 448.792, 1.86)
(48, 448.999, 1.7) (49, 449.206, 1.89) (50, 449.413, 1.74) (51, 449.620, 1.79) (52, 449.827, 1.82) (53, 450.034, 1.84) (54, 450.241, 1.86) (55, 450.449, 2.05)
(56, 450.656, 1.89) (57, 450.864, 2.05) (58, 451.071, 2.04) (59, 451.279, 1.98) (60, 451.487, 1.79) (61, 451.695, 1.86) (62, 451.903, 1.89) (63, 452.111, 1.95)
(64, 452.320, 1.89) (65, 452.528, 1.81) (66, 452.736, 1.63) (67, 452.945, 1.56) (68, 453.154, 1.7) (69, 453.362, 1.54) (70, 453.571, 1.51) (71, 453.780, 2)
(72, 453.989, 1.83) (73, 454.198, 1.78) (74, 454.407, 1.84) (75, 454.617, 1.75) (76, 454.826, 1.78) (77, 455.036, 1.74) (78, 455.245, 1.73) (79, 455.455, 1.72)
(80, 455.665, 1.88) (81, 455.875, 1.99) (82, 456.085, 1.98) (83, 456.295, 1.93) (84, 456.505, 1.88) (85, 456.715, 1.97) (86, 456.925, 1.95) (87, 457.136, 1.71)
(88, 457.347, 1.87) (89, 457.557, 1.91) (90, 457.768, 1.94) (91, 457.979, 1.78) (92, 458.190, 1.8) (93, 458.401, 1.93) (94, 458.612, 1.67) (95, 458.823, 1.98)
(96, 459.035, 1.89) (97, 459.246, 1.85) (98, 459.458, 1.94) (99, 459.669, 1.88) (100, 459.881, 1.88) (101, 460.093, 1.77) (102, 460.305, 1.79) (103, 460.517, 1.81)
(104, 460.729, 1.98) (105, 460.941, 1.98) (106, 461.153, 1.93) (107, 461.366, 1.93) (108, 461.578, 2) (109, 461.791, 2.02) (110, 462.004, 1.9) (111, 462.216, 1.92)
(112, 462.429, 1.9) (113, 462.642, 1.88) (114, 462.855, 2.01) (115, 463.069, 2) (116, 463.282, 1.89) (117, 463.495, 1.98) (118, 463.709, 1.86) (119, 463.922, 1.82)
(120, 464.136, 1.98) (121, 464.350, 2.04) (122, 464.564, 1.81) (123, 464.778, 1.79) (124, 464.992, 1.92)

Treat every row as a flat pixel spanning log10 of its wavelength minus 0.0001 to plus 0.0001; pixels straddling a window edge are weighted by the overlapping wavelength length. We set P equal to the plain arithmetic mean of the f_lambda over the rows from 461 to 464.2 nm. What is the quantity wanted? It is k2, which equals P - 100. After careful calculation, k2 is -98.1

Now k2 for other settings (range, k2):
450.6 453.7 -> -98.2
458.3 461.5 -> -98.1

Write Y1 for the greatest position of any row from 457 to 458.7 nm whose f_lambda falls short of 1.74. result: 458.612 nm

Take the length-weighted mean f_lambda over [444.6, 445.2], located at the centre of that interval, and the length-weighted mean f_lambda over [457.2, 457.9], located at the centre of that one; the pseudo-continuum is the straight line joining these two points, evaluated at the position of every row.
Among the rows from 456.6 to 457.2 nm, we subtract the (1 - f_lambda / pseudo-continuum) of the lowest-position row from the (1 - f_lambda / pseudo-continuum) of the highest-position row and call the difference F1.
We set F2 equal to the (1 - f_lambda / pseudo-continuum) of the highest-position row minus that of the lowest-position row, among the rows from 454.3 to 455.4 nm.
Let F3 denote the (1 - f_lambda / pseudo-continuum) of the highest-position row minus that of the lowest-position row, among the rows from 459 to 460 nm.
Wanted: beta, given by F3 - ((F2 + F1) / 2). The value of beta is -0.09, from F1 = 0.14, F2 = 0.06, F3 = 0.01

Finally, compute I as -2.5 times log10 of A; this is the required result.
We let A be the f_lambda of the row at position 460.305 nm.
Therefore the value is -0.63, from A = 1.79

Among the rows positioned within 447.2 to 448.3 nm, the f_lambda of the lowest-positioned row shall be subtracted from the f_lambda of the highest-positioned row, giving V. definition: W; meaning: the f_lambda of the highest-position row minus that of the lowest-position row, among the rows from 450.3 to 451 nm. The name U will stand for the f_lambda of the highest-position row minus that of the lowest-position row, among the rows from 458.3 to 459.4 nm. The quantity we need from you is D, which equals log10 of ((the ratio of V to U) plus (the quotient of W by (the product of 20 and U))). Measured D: 0.4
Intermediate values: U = -0.08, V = -0.21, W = 0.00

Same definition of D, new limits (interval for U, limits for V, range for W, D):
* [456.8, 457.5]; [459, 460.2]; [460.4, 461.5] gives 0.2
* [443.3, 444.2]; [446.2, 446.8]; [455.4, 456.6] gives -1.2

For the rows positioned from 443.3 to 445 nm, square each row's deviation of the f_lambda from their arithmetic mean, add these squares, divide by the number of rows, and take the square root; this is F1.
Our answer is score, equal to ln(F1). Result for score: -1.9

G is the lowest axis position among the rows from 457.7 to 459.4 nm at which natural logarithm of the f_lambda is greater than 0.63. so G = 457.768 nm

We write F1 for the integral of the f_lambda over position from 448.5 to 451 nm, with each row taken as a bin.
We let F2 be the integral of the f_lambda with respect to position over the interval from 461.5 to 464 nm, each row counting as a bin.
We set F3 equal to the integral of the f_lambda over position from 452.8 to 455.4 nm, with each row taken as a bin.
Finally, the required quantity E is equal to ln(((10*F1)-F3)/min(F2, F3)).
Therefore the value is 2.24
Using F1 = 4.68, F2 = 4.8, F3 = 4.49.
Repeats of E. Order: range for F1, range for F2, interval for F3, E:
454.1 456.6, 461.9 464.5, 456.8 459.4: 2.14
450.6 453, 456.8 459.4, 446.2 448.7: 2.21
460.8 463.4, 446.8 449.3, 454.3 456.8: 2.33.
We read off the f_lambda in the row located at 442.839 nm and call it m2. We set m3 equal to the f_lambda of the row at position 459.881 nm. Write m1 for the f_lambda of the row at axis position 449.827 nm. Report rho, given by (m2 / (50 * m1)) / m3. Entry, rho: 0.0105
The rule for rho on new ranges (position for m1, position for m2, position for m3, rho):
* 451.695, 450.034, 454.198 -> 0.0111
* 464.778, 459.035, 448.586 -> 0.0110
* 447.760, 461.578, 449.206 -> 0.0111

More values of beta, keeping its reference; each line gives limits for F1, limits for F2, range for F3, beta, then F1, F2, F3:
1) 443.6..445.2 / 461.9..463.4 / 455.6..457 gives 0.01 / -0.10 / 0.01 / -0.03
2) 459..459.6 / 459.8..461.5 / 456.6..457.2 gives 0.16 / -0.02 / -0.02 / 0.14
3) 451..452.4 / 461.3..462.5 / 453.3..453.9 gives -0.30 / 0.09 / 0.02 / -0.25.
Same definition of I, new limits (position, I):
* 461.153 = -0.71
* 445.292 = -0.57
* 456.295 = -0.71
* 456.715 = -0.74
